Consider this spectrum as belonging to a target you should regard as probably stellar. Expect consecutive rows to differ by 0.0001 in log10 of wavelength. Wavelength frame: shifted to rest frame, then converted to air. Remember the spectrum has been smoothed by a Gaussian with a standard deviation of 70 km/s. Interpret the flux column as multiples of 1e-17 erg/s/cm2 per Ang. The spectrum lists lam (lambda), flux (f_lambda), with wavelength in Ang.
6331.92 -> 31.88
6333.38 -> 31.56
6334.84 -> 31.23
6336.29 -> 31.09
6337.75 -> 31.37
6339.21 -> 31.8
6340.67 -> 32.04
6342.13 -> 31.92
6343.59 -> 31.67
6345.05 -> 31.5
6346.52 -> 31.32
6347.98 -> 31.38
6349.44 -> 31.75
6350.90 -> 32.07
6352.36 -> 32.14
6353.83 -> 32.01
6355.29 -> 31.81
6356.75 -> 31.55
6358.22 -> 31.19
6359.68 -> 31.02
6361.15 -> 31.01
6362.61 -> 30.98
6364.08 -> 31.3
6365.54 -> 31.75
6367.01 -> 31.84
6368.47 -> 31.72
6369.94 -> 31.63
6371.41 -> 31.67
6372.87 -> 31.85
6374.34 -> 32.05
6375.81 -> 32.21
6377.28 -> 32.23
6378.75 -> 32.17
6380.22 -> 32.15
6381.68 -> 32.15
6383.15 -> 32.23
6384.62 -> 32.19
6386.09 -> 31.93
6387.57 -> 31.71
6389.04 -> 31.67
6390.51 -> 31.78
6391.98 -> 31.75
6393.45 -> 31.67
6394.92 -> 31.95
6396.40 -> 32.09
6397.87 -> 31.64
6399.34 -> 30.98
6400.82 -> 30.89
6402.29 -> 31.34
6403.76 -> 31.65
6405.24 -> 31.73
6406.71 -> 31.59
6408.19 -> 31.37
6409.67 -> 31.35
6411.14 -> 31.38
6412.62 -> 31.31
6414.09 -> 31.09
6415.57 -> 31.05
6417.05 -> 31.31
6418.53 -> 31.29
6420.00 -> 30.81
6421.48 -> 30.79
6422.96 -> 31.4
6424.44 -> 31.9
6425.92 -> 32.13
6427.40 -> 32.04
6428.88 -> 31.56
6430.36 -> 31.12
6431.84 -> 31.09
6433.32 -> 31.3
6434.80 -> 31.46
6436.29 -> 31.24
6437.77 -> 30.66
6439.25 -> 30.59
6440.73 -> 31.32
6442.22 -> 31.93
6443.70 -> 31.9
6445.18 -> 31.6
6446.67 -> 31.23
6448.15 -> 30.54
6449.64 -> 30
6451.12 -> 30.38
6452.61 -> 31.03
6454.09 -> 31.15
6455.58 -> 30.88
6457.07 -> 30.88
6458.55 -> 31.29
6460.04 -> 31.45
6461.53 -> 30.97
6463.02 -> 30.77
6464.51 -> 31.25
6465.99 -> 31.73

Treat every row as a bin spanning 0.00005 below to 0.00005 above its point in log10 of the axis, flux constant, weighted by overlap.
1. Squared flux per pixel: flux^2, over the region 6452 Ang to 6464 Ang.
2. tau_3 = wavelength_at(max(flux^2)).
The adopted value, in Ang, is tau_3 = 6460.04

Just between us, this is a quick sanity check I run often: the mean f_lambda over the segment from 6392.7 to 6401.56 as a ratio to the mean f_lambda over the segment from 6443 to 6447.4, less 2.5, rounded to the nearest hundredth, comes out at -1.50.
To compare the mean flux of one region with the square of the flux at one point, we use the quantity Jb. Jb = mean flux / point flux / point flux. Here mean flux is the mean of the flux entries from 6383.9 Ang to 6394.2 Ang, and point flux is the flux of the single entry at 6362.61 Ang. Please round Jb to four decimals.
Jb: 0.0331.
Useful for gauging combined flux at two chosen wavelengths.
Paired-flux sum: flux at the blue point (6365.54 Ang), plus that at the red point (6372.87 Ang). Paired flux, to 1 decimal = 63.6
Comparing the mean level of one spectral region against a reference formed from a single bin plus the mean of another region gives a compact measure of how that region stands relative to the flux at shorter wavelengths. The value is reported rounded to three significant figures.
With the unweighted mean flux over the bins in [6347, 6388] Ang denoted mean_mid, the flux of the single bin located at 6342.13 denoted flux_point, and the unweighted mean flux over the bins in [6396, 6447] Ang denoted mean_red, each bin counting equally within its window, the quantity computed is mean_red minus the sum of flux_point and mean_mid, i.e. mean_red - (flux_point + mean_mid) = -32.3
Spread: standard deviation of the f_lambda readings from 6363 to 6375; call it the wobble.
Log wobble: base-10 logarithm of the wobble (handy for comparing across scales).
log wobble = -0.7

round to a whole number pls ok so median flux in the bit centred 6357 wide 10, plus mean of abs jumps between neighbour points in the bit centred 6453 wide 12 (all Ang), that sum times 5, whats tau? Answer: 159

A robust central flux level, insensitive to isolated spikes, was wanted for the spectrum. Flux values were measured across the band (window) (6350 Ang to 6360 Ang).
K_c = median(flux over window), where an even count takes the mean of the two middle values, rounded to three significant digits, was 31.8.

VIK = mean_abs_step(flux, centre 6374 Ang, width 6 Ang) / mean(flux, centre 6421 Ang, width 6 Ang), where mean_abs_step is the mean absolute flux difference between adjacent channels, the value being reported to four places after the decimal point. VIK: 0.0058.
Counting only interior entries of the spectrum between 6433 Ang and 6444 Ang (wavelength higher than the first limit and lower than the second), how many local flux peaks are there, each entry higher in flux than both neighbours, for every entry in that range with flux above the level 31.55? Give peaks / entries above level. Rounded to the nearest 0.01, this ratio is 1.00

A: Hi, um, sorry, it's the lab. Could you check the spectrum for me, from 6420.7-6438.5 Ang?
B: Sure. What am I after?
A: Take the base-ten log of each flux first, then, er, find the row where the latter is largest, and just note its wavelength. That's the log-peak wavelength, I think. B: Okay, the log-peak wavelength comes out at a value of 6425.92 Ang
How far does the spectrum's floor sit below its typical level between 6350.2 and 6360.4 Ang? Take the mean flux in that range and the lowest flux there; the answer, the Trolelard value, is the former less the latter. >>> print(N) 0.66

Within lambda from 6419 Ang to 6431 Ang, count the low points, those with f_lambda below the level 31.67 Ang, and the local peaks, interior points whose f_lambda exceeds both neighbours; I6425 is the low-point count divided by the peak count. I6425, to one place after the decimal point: 5.0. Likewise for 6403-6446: 3.8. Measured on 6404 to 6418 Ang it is 8.0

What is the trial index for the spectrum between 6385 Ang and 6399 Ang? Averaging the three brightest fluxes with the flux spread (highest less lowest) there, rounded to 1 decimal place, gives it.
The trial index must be 16.2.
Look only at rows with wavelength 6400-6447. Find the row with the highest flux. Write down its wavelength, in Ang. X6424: 6425.92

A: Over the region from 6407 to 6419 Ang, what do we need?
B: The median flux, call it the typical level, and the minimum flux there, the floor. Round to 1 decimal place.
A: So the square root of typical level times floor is 31.2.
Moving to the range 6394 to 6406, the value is 31.3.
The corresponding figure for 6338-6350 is 31.5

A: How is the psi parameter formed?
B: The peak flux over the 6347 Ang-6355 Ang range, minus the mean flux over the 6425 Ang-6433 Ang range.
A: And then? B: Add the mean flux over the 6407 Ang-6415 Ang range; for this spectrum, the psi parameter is 31.9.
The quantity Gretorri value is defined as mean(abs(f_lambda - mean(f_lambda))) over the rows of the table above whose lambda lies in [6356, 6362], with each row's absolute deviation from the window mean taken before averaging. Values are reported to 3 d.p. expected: 0.179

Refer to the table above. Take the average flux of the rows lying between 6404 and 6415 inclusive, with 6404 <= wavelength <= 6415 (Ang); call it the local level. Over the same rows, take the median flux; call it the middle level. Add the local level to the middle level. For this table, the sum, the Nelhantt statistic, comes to 62.8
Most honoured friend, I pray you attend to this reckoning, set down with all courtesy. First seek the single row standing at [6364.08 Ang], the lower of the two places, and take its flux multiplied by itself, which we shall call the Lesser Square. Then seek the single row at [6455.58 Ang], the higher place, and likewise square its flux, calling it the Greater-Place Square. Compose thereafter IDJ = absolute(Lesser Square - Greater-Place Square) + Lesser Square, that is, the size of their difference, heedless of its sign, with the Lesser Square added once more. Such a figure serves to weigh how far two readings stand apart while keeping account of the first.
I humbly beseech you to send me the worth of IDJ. 1006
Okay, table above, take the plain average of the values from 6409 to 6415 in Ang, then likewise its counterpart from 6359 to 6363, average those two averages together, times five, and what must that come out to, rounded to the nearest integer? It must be 156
